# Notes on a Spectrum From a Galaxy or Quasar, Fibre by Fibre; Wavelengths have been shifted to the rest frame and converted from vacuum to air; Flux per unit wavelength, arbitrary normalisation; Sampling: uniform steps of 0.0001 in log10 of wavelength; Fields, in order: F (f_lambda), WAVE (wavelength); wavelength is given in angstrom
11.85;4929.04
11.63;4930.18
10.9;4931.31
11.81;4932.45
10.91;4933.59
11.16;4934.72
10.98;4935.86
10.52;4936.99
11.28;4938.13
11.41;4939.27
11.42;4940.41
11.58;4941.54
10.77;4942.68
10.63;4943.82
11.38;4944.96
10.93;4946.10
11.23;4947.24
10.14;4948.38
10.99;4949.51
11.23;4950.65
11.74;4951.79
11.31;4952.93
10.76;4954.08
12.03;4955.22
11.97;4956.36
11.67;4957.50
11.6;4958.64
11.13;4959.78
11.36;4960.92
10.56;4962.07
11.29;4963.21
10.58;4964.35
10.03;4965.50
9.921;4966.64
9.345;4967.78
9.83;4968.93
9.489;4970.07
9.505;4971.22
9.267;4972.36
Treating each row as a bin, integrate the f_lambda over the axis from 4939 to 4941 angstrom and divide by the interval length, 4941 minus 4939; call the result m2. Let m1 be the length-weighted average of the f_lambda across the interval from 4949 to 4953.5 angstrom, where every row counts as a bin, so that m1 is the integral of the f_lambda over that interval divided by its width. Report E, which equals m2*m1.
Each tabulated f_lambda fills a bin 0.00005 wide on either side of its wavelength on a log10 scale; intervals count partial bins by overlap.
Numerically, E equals 130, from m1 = 11.3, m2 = 11.4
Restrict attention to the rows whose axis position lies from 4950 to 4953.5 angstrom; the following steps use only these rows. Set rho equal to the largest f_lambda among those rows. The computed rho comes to 11.74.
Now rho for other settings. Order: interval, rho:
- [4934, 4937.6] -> 11.16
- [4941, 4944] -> 11.58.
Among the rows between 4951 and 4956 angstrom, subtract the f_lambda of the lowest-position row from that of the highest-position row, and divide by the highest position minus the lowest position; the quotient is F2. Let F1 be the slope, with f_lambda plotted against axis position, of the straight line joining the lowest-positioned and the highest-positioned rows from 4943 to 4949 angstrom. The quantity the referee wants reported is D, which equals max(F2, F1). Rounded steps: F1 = -0.11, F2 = 0.08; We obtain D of 0.08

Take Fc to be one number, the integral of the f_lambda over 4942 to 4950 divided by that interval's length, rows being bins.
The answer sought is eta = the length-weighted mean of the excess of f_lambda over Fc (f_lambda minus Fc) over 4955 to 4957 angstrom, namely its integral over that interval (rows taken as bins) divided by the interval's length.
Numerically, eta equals 1.1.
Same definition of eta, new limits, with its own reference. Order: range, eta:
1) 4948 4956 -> 0.3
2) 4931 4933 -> 0.5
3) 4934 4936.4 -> 0.2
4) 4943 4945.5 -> 0.1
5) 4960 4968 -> -0.4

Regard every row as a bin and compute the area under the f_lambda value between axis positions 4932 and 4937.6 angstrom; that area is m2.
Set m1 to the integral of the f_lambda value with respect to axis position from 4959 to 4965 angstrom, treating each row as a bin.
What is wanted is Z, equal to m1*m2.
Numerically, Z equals 4085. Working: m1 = 66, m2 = 62.0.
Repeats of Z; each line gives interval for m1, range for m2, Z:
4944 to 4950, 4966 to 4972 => 3782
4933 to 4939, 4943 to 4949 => 4300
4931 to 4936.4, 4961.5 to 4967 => 3479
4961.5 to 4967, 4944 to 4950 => 3785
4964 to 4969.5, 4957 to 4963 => 3683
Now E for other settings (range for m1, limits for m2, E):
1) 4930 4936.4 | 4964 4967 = 114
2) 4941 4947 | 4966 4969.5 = 107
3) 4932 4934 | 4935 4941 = 126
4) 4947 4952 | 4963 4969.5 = 111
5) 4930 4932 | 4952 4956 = 128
